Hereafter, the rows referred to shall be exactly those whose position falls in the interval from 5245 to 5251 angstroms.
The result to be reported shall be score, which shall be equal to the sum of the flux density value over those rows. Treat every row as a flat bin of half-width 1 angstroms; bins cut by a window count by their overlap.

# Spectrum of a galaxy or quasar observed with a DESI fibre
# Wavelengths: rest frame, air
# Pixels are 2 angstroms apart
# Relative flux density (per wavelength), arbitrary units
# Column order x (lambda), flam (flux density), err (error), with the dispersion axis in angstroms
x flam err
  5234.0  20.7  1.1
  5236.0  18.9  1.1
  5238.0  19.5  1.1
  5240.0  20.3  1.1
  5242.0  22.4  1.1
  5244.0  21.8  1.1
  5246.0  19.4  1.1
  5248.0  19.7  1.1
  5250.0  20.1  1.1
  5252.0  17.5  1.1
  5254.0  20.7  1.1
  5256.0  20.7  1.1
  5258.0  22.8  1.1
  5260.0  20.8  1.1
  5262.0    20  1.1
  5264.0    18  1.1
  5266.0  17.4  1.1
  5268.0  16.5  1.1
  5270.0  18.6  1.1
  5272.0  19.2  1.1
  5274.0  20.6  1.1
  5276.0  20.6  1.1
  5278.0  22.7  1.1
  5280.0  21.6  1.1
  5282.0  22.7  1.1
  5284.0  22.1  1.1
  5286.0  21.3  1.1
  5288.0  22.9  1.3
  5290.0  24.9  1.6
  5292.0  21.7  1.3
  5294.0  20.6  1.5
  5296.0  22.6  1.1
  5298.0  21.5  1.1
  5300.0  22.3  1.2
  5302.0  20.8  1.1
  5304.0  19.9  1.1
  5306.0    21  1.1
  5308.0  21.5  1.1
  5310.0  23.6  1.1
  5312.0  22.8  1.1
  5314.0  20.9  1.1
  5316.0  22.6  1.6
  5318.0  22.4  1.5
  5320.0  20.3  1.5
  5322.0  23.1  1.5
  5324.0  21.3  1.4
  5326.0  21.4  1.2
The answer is 59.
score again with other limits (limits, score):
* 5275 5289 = 154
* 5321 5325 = 44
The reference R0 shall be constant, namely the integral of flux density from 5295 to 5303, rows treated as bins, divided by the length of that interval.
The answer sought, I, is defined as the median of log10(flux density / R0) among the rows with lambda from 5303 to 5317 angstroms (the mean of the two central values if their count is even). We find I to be -0.006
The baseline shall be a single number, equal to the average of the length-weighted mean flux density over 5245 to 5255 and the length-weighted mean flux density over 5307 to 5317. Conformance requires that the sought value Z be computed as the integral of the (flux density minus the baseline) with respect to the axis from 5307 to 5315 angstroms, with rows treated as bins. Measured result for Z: 11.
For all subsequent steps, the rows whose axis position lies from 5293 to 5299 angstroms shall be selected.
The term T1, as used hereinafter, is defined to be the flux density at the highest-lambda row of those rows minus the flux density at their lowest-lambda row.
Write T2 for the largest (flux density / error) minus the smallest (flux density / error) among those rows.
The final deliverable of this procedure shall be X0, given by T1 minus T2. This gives -6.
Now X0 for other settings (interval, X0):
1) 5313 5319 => -3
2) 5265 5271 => -1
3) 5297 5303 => -2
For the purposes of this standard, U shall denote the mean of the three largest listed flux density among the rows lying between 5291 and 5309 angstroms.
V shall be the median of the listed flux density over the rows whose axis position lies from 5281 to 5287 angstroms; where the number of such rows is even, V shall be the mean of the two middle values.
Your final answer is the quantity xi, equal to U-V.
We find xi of 0.1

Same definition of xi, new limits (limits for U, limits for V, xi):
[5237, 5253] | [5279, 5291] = -0.9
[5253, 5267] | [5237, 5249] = 1.4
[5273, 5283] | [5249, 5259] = 1.6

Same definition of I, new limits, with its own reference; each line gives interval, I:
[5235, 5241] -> -0.048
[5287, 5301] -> 0.010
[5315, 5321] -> 0.012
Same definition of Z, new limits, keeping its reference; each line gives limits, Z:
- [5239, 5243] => 2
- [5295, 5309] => 7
